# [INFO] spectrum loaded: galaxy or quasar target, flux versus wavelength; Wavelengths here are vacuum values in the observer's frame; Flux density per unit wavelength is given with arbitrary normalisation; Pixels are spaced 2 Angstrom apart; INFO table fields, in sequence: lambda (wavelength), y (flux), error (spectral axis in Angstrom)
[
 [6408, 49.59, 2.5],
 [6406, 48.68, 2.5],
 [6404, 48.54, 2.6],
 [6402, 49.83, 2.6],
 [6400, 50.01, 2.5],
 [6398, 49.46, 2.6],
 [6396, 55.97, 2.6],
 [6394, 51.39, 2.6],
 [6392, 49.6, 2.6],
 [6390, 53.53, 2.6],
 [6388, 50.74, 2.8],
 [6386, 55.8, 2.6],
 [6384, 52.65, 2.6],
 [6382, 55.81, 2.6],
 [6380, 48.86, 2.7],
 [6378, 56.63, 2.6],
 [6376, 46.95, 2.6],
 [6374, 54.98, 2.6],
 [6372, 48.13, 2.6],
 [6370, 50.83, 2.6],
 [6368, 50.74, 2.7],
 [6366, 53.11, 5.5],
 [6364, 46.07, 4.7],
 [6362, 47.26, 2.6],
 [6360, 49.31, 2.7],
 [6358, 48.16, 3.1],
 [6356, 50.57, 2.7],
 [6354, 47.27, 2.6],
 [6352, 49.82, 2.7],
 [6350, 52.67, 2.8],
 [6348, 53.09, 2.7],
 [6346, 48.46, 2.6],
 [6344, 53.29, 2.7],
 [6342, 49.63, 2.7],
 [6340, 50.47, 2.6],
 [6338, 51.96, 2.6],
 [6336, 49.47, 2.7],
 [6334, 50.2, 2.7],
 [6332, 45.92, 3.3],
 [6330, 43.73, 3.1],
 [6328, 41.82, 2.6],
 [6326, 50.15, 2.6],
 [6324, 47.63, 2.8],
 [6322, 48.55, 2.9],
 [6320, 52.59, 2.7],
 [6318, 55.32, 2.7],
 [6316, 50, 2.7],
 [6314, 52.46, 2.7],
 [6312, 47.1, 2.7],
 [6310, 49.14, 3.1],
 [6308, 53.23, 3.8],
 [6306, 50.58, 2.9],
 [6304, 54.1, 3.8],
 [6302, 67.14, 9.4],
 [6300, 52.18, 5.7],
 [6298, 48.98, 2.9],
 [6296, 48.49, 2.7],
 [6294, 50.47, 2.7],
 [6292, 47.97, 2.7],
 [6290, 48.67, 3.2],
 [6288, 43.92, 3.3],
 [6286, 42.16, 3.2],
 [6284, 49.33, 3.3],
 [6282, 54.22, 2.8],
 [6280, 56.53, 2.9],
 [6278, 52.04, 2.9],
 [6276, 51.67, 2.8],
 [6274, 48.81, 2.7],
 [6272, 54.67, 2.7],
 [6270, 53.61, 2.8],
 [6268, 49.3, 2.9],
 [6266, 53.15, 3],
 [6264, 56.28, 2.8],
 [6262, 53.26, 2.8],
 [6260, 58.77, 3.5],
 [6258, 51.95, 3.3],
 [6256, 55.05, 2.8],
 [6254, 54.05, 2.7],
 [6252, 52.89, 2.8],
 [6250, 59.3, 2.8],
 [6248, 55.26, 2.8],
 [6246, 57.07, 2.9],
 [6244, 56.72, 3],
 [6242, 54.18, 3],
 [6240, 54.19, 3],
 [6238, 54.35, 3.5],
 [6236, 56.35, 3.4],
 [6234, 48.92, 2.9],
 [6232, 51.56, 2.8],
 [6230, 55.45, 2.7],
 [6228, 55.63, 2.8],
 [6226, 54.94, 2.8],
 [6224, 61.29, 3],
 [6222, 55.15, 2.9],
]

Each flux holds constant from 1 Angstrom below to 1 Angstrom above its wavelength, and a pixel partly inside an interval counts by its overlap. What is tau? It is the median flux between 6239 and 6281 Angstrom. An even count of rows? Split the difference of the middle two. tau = 54.2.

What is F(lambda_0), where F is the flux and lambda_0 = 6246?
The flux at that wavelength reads 57.07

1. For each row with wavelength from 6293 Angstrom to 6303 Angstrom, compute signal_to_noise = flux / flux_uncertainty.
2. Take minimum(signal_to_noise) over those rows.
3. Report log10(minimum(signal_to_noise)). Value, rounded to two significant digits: 0.85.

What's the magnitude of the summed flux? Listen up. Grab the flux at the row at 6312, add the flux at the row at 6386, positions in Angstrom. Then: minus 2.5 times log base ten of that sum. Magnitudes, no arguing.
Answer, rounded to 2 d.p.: -5.03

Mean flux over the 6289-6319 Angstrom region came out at 52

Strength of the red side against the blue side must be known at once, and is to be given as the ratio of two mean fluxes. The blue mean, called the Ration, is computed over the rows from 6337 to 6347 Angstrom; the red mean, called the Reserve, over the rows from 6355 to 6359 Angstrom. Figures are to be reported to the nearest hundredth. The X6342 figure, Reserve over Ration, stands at 0.97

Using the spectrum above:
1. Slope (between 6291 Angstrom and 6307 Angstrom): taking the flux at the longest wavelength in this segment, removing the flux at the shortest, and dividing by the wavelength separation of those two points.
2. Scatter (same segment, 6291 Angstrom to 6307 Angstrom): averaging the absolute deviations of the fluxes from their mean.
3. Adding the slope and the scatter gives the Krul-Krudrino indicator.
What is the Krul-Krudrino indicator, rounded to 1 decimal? 4.3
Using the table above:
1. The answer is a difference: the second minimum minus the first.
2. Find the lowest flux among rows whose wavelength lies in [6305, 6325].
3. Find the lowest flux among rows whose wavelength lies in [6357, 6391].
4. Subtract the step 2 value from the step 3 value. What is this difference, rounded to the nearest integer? -1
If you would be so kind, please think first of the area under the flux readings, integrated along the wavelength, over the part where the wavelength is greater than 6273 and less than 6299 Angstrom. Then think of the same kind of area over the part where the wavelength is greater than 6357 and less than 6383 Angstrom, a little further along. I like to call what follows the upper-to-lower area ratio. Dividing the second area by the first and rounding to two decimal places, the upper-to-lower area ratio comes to 1.02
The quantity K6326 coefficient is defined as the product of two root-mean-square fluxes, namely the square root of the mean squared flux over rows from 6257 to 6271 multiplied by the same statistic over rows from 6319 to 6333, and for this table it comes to 2548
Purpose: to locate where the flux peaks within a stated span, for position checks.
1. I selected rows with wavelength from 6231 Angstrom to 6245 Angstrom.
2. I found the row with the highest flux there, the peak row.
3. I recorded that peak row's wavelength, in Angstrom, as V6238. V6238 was 6244 Angstrom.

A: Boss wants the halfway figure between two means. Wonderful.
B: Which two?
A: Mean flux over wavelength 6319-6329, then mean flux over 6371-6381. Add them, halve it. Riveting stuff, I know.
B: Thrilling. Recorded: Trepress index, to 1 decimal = 49.6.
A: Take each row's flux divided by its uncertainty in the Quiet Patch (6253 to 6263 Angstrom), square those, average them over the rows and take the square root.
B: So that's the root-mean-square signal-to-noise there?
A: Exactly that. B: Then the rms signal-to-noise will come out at 18.3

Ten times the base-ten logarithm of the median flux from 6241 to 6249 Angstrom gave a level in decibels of 17.5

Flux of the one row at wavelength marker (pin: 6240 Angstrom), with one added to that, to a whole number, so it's 55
